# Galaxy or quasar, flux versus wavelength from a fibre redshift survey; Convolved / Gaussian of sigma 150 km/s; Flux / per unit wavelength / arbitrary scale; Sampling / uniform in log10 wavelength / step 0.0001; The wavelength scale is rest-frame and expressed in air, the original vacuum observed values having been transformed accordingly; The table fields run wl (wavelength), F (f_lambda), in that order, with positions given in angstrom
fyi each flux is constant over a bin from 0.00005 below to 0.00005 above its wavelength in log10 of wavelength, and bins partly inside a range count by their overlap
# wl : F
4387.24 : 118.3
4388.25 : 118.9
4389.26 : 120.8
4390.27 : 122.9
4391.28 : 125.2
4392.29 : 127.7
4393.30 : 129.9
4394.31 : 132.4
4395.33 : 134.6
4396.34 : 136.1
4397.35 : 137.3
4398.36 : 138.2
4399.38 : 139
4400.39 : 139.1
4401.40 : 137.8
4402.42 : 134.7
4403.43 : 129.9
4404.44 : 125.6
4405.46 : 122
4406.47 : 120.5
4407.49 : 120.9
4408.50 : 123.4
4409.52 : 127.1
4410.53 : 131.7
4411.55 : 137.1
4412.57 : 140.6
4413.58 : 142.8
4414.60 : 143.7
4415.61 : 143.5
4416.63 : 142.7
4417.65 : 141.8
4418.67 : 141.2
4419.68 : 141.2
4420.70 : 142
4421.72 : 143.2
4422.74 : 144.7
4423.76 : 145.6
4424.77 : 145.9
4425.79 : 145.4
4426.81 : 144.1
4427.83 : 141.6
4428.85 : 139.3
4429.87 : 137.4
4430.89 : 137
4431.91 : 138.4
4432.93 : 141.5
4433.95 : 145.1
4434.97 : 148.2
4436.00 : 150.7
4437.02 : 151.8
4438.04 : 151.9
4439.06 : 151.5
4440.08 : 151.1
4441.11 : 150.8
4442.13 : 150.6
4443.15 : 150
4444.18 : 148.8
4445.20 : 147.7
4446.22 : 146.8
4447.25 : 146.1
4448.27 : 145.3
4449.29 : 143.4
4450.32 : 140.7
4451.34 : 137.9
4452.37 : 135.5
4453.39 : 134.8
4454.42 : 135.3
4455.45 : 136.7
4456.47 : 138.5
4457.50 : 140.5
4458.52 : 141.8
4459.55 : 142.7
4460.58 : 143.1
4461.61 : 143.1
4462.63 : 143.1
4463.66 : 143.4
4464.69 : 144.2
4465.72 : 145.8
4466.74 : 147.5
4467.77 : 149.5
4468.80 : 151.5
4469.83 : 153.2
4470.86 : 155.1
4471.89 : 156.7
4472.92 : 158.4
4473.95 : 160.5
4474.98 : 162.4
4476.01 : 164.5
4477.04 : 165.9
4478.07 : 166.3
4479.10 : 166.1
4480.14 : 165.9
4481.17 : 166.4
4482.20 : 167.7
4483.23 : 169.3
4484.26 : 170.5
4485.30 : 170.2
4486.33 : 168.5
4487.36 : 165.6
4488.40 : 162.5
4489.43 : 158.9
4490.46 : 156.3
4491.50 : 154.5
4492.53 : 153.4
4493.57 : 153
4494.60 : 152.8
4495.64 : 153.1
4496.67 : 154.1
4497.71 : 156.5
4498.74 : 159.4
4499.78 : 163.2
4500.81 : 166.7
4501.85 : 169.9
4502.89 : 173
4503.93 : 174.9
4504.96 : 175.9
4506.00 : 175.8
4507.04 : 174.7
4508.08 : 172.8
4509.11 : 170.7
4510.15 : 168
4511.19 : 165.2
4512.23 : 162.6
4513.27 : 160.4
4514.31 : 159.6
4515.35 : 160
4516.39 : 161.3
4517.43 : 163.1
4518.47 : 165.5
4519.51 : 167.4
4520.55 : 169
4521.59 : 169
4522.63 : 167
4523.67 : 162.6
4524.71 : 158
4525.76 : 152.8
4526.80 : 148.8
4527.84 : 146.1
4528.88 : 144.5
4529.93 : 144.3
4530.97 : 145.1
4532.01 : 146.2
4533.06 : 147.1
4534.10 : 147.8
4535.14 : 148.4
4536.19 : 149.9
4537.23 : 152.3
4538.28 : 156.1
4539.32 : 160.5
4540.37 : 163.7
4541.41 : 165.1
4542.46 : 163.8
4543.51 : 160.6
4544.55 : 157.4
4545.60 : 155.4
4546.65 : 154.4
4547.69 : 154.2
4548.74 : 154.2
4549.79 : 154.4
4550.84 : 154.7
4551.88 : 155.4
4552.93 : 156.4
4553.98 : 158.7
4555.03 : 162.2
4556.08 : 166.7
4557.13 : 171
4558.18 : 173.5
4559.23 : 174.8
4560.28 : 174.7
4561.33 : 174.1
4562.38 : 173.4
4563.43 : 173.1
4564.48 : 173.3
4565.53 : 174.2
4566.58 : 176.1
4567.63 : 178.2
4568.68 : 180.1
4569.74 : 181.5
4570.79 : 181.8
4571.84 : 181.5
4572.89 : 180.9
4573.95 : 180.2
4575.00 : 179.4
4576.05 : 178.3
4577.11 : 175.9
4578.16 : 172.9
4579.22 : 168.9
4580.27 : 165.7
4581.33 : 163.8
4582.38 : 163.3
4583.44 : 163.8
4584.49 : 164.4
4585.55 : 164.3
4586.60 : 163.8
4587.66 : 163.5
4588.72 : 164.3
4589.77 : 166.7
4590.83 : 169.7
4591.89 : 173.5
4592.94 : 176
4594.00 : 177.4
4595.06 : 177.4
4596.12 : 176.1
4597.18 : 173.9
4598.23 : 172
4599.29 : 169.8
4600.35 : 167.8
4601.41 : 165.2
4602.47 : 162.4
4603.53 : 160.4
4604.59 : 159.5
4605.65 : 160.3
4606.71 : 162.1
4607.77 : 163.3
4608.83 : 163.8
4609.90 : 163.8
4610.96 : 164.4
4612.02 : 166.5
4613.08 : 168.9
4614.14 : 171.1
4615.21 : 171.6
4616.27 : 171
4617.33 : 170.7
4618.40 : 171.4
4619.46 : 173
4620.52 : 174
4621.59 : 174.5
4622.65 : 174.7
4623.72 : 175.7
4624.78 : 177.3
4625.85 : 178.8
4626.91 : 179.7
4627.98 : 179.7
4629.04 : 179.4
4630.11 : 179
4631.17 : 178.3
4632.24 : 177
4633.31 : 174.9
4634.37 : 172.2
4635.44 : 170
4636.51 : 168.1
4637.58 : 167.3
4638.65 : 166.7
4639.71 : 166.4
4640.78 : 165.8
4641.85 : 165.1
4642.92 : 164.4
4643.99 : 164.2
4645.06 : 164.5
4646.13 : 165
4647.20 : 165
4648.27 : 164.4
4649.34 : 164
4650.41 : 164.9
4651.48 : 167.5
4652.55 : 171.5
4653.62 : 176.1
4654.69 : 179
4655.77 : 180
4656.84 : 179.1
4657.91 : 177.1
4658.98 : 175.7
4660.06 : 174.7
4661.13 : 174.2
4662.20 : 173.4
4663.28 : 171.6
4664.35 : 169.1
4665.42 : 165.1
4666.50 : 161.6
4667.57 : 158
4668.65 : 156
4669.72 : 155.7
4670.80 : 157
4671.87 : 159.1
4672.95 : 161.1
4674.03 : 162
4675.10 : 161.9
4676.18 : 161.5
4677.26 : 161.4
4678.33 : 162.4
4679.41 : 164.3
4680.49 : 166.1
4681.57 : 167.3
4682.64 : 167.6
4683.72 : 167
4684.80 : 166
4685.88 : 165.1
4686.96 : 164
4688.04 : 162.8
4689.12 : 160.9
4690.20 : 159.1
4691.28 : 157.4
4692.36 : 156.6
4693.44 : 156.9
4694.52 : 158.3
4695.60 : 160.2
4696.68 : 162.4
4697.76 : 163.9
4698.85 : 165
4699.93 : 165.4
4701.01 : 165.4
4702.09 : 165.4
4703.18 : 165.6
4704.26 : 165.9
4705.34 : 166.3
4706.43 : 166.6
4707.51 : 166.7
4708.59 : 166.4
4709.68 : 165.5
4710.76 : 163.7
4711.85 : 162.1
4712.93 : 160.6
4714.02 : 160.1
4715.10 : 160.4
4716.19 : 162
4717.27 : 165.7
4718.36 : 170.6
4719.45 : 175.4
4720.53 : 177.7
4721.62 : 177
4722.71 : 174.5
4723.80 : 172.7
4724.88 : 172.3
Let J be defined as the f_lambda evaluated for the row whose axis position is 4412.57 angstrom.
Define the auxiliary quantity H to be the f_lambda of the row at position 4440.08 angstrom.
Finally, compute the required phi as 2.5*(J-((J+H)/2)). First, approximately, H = 151.1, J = 140.6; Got -13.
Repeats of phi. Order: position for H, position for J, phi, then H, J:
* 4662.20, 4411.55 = -45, 173.4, 137.1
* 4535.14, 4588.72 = 20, 148.4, 164.3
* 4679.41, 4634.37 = 10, 164.3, 172.2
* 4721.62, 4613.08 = -10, 177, 168.9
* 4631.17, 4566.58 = -3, 178.3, 176.1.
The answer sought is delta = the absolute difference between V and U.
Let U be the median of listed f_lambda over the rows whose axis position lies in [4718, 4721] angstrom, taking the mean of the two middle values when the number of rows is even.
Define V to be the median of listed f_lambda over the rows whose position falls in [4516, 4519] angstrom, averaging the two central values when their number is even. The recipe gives 12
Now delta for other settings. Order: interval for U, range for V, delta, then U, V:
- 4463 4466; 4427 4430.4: 5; 144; 139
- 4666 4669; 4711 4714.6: 3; 158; 161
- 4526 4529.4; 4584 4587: 18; 146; 164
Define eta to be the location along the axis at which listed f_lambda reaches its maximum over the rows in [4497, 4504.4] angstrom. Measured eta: 4503.93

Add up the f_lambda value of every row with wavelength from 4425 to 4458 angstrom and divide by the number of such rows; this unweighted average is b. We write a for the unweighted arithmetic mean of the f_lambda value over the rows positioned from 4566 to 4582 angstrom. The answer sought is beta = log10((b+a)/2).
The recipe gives 2.20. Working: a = 176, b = 144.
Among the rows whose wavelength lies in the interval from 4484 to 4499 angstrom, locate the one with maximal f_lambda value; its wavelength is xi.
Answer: 4484.26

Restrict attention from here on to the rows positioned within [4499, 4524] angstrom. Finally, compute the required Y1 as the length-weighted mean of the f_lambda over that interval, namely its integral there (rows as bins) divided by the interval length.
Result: 167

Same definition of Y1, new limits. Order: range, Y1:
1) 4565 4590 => 172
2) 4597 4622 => 167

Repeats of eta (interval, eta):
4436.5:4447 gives 4438.04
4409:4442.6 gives 4438.04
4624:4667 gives 4655.77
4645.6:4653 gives 4652.55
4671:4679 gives 4678.33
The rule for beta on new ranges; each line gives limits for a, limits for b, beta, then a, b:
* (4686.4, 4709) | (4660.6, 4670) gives 2.21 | 163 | 165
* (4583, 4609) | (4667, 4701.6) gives 2.22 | 167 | 162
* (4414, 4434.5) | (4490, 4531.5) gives 2.18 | 142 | 161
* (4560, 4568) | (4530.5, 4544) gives 2.22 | 175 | 154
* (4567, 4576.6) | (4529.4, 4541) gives 2.22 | 180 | 151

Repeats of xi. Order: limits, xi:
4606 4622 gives 4621.59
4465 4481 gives 4478.07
